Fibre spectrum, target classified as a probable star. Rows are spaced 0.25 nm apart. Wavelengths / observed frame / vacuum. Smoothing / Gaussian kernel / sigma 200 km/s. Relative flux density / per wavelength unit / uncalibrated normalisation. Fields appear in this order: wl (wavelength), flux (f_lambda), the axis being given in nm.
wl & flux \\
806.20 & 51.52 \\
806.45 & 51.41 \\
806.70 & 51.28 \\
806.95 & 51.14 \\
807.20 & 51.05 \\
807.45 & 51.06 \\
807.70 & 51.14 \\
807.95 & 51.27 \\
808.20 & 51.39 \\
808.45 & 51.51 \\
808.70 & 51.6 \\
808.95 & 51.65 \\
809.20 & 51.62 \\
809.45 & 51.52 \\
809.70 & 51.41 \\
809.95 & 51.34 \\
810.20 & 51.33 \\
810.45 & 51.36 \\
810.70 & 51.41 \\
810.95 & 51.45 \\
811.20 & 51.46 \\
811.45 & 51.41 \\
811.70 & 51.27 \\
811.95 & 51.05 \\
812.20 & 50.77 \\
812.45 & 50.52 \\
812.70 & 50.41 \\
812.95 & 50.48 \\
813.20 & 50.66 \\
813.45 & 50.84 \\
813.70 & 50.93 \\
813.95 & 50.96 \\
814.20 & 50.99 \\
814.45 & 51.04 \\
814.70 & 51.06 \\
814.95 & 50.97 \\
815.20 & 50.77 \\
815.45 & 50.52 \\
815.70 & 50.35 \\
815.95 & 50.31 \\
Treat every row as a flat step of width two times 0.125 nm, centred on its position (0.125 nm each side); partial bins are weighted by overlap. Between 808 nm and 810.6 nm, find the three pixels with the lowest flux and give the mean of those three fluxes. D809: 51.3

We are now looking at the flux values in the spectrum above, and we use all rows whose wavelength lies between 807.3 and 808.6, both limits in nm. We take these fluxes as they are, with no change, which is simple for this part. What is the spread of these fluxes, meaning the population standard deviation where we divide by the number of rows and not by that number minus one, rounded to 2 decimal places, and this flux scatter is 0.16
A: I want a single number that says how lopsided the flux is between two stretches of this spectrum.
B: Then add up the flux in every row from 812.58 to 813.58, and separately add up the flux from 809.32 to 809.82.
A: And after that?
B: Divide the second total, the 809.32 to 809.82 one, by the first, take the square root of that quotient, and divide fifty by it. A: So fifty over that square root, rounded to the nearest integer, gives 70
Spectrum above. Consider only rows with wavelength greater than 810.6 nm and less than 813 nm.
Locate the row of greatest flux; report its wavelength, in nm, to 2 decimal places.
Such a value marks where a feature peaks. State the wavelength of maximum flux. 811.20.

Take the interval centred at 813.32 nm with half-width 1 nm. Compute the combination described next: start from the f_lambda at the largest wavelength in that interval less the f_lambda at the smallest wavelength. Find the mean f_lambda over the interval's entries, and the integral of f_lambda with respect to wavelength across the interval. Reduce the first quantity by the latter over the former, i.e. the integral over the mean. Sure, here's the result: -1.5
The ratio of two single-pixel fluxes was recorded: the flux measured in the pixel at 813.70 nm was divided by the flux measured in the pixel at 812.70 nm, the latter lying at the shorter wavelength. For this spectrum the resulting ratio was 1.01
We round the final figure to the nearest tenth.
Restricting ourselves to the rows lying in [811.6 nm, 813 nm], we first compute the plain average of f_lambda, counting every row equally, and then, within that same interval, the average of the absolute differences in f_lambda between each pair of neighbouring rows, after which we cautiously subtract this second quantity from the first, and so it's 50.6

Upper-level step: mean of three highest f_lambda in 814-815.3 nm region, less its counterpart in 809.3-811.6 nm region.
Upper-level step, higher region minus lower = -0.4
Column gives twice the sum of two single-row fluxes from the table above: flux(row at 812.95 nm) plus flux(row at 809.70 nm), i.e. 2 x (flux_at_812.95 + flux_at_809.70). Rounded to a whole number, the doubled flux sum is 204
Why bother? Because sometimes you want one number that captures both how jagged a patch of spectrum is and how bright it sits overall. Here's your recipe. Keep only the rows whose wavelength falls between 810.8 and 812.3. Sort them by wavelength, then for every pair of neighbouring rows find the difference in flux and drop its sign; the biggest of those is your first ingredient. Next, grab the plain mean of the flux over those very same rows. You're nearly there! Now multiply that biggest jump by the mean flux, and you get 14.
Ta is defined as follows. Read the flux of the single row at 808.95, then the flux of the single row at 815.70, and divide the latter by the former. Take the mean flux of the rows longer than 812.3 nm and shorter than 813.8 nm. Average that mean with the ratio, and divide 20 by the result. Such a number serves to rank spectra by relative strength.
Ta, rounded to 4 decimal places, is 0.7750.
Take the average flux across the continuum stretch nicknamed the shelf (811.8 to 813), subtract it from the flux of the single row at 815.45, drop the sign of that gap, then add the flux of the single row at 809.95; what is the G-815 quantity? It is 51.5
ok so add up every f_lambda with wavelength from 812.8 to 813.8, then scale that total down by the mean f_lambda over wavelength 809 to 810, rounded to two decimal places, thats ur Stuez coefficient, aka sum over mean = 3.94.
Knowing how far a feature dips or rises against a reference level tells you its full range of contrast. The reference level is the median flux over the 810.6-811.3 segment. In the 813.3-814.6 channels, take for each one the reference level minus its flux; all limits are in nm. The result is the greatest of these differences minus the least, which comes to 0.20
